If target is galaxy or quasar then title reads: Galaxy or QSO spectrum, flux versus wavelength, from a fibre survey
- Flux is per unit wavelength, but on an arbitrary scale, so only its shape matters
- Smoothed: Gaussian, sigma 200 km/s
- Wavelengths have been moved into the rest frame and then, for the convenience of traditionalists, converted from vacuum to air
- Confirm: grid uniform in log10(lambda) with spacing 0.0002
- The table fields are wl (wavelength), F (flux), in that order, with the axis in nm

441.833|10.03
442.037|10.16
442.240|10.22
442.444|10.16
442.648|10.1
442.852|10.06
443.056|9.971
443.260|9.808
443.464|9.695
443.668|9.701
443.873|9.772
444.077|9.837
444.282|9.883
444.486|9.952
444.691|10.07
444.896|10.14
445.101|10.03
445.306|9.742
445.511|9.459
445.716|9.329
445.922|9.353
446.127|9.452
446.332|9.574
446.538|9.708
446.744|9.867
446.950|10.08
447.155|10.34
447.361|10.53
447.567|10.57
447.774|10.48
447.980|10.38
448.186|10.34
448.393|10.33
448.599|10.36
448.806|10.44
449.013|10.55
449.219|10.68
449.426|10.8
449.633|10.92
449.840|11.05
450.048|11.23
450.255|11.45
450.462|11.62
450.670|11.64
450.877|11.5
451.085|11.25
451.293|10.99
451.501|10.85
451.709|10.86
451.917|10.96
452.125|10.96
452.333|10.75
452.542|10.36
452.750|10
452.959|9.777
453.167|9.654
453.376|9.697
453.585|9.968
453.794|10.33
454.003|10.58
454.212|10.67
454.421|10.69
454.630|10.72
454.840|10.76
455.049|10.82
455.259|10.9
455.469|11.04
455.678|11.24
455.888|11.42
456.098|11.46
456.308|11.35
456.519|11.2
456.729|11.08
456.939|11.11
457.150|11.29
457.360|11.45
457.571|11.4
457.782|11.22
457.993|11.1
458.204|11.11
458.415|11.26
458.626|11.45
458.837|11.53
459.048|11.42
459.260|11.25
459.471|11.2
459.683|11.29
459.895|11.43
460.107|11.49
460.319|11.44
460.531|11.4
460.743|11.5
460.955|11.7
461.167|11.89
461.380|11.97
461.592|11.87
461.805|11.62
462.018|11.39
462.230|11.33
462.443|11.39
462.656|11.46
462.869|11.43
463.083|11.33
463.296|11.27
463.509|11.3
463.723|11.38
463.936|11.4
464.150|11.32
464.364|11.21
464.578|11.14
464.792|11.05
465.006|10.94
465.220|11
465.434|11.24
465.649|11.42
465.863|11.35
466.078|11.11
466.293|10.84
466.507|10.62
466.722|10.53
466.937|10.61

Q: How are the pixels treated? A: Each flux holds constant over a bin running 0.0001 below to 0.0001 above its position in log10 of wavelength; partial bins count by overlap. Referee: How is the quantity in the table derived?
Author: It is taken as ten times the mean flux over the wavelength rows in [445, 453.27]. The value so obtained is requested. 105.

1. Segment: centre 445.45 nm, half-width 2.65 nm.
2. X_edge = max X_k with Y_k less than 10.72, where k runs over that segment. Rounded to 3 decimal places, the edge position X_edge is 447.980 nm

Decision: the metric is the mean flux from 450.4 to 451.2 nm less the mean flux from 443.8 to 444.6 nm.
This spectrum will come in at 1.6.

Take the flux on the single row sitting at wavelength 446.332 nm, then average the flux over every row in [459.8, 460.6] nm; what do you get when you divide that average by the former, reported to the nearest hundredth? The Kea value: 1.19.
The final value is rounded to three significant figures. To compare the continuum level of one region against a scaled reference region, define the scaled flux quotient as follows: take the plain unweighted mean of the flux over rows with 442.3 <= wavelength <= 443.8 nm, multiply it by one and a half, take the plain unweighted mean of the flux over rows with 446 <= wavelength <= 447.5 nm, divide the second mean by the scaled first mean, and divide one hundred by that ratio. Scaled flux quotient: 150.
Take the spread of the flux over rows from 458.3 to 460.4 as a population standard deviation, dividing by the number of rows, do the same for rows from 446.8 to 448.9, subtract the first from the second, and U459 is 0.0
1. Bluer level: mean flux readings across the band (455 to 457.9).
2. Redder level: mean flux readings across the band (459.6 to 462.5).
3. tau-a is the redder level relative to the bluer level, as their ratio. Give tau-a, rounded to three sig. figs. 1.03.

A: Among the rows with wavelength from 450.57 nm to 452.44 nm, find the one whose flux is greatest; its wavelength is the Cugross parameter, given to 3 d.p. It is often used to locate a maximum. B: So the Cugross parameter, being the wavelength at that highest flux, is 450.670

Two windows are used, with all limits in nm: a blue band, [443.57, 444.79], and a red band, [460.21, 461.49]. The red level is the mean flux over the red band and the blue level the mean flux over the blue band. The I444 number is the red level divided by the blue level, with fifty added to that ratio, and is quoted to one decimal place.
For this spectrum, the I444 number 51.2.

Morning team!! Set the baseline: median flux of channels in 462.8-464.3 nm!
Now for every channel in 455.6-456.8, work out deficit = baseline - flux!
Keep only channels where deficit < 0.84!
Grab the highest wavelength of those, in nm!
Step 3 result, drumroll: 456.729 nm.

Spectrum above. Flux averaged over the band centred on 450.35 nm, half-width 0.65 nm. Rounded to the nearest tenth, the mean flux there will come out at 11.4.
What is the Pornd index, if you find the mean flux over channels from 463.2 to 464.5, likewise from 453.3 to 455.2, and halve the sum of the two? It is 10.9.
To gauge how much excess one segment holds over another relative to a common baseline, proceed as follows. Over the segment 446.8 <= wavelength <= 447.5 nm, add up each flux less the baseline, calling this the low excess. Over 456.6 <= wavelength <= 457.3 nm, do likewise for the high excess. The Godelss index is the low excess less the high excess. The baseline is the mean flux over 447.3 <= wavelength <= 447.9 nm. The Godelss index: -2.5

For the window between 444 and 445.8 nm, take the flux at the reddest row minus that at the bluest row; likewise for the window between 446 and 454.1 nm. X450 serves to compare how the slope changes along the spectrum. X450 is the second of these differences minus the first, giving 1.6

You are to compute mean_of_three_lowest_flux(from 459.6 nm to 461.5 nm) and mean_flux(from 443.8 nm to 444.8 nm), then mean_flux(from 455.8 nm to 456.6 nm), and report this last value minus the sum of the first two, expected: -9.9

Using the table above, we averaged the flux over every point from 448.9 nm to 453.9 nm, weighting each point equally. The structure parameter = 10.7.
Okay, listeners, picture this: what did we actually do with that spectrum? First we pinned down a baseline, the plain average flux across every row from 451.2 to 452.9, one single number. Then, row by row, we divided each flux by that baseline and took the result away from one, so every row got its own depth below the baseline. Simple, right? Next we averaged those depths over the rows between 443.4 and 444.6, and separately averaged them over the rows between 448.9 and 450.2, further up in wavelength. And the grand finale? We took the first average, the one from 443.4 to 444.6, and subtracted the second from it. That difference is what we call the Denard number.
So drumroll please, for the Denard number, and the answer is 0.10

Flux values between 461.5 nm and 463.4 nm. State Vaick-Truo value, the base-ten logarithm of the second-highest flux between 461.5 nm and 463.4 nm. 1.07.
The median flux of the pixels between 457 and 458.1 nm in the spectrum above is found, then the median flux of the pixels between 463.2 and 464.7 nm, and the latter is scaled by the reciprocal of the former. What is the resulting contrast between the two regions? 1.00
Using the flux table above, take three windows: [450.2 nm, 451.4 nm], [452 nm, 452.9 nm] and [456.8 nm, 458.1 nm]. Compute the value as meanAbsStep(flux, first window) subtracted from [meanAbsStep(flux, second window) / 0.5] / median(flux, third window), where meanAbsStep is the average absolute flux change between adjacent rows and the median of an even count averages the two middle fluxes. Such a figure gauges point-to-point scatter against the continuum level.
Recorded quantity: -0.111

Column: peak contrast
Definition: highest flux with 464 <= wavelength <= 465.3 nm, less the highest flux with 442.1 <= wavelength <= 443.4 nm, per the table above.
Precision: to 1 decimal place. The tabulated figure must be 1.1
